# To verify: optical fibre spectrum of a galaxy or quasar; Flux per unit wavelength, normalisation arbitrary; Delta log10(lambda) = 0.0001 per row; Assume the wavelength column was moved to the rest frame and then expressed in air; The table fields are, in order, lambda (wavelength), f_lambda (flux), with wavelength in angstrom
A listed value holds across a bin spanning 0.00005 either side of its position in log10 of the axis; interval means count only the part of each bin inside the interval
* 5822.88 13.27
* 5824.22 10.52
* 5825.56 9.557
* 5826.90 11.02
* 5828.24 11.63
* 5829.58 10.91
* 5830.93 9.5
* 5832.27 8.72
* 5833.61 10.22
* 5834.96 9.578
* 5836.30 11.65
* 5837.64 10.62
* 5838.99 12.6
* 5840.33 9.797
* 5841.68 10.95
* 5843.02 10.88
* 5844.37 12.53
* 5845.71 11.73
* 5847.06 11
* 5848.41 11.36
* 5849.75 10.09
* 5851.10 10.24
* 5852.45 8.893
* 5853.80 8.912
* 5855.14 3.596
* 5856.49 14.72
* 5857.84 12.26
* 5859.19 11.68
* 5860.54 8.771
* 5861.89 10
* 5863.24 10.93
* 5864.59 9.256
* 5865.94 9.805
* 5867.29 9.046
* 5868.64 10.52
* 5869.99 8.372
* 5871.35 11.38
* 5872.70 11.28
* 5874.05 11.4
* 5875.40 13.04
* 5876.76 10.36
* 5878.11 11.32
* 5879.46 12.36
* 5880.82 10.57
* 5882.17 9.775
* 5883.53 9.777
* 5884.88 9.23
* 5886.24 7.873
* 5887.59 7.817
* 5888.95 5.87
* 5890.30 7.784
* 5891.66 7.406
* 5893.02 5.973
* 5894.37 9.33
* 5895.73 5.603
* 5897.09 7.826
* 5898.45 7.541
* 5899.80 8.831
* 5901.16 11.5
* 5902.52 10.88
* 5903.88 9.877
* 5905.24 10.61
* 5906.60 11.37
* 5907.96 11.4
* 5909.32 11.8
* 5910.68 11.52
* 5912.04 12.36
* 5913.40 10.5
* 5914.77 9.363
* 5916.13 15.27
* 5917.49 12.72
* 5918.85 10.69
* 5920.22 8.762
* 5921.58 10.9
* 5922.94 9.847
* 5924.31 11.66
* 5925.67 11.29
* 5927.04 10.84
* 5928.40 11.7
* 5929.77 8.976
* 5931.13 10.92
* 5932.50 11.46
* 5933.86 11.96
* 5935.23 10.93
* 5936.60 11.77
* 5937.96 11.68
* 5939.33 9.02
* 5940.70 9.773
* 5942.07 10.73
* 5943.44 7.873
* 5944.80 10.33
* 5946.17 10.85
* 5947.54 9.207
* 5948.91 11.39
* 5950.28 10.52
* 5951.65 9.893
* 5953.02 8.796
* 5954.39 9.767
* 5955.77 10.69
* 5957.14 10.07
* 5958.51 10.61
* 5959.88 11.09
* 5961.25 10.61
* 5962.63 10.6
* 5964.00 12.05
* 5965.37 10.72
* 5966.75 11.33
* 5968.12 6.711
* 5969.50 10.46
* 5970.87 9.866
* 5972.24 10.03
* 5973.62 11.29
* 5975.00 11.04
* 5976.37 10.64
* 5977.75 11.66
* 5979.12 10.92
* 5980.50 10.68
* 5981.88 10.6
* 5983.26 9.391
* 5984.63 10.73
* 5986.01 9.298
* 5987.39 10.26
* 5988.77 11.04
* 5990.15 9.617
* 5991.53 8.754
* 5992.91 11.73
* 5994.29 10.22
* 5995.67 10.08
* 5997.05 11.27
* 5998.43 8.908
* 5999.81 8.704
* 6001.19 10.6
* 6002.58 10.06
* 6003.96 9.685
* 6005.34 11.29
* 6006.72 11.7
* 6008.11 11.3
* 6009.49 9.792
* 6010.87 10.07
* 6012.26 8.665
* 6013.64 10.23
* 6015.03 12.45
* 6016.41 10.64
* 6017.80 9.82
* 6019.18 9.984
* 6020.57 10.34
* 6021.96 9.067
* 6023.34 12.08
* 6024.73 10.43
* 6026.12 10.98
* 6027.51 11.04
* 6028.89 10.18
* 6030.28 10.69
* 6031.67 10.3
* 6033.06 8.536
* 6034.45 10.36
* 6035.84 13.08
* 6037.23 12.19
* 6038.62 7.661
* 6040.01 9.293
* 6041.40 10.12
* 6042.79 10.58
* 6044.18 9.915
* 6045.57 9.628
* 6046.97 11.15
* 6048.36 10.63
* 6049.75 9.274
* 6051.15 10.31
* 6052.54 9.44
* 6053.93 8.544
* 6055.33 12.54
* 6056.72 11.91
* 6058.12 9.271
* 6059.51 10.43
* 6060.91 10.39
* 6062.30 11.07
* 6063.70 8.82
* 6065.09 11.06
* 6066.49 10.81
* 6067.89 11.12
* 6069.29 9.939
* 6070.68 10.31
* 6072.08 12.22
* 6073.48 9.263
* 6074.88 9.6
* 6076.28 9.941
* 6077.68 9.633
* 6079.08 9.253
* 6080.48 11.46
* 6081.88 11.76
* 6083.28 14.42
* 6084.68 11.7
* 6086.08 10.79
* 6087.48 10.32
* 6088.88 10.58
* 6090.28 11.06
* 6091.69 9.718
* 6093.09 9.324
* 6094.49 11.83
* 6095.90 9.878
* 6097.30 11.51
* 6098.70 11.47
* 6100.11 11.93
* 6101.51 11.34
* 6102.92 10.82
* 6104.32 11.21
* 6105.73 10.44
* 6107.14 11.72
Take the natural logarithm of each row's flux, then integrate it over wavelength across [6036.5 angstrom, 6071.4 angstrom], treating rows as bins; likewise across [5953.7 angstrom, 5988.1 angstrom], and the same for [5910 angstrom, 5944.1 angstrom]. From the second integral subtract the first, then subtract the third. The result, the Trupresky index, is -82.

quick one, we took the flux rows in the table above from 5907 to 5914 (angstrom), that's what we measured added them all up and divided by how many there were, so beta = 11.5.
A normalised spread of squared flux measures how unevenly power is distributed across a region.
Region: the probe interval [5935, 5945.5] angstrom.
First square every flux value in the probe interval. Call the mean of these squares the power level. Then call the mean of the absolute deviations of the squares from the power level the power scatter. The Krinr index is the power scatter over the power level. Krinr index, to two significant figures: 0.19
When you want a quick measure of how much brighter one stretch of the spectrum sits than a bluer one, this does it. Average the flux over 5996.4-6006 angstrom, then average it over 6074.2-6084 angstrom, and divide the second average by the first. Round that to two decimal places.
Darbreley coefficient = 1.08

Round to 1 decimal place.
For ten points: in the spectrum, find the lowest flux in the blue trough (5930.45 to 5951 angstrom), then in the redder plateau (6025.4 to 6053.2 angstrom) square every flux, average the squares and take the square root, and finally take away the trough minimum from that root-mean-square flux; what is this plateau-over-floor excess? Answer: 2.5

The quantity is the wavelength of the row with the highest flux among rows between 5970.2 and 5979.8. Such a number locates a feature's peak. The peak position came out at 5977.75 angstrom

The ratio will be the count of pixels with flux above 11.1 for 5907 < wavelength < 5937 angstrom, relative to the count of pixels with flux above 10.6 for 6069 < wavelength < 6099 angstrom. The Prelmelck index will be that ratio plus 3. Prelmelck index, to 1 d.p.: 4.2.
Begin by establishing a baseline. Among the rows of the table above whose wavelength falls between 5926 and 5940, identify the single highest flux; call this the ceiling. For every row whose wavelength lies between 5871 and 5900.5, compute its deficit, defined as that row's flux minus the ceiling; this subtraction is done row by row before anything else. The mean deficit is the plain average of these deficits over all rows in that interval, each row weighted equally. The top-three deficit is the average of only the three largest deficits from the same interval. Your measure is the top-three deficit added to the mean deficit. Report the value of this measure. -2.5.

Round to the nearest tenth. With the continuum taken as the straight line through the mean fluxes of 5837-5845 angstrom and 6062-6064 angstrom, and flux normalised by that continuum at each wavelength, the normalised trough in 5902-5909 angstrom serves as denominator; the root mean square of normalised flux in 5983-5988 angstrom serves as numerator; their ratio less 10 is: -8.9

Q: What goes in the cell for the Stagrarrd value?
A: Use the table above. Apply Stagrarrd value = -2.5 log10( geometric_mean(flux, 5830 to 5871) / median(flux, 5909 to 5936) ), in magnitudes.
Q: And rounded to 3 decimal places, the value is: 0.109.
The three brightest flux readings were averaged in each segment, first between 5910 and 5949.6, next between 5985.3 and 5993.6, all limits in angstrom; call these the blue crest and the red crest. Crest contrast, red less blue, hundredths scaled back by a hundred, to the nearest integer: -2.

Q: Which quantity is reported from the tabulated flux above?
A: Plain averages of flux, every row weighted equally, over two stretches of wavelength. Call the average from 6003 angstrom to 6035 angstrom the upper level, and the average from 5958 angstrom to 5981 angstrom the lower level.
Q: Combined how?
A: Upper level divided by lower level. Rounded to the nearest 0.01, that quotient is 0.98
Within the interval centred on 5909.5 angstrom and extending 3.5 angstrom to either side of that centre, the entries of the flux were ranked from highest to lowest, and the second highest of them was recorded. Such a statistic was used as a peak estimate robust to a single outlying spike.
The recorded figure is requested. 11.8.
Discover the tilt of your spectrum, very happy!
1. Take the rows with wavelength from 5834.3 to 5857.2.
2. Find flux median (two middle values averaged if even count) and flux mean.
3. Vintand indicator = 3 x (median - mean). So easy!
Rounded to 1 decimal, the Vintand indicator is 1.0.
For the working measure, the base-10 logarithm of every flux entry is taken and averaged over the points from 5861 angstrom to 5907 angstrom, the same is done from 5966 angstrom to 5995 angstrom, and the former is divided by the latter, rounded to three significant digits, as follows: 0.961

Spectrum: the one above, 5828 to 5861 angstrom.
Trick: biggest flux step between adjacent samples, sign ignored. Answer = 11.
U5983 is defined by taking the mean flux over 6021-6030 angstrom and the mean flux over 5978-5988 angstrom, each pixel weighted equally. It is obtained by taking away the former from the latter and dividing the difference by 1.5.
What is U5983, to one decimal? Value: -0.2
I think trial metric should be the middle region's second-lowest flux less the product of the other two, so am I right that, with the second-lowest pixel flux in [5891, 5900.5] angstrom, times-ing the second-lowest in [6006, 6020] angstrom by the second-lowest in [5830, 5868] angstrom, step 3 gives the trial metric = -79.4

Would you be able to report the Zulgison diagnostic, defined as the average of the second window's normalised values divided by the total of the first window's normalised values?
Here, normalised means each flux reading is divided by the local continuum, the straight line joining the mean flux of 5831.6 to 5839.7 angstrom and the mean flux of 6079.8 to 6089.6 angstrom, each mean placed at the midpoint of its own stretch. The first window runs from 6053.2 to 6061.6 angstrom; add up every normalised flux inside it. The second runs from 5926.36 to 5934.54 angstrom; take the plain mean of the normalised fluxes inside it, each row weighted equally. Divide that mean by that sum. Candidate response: 0.182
